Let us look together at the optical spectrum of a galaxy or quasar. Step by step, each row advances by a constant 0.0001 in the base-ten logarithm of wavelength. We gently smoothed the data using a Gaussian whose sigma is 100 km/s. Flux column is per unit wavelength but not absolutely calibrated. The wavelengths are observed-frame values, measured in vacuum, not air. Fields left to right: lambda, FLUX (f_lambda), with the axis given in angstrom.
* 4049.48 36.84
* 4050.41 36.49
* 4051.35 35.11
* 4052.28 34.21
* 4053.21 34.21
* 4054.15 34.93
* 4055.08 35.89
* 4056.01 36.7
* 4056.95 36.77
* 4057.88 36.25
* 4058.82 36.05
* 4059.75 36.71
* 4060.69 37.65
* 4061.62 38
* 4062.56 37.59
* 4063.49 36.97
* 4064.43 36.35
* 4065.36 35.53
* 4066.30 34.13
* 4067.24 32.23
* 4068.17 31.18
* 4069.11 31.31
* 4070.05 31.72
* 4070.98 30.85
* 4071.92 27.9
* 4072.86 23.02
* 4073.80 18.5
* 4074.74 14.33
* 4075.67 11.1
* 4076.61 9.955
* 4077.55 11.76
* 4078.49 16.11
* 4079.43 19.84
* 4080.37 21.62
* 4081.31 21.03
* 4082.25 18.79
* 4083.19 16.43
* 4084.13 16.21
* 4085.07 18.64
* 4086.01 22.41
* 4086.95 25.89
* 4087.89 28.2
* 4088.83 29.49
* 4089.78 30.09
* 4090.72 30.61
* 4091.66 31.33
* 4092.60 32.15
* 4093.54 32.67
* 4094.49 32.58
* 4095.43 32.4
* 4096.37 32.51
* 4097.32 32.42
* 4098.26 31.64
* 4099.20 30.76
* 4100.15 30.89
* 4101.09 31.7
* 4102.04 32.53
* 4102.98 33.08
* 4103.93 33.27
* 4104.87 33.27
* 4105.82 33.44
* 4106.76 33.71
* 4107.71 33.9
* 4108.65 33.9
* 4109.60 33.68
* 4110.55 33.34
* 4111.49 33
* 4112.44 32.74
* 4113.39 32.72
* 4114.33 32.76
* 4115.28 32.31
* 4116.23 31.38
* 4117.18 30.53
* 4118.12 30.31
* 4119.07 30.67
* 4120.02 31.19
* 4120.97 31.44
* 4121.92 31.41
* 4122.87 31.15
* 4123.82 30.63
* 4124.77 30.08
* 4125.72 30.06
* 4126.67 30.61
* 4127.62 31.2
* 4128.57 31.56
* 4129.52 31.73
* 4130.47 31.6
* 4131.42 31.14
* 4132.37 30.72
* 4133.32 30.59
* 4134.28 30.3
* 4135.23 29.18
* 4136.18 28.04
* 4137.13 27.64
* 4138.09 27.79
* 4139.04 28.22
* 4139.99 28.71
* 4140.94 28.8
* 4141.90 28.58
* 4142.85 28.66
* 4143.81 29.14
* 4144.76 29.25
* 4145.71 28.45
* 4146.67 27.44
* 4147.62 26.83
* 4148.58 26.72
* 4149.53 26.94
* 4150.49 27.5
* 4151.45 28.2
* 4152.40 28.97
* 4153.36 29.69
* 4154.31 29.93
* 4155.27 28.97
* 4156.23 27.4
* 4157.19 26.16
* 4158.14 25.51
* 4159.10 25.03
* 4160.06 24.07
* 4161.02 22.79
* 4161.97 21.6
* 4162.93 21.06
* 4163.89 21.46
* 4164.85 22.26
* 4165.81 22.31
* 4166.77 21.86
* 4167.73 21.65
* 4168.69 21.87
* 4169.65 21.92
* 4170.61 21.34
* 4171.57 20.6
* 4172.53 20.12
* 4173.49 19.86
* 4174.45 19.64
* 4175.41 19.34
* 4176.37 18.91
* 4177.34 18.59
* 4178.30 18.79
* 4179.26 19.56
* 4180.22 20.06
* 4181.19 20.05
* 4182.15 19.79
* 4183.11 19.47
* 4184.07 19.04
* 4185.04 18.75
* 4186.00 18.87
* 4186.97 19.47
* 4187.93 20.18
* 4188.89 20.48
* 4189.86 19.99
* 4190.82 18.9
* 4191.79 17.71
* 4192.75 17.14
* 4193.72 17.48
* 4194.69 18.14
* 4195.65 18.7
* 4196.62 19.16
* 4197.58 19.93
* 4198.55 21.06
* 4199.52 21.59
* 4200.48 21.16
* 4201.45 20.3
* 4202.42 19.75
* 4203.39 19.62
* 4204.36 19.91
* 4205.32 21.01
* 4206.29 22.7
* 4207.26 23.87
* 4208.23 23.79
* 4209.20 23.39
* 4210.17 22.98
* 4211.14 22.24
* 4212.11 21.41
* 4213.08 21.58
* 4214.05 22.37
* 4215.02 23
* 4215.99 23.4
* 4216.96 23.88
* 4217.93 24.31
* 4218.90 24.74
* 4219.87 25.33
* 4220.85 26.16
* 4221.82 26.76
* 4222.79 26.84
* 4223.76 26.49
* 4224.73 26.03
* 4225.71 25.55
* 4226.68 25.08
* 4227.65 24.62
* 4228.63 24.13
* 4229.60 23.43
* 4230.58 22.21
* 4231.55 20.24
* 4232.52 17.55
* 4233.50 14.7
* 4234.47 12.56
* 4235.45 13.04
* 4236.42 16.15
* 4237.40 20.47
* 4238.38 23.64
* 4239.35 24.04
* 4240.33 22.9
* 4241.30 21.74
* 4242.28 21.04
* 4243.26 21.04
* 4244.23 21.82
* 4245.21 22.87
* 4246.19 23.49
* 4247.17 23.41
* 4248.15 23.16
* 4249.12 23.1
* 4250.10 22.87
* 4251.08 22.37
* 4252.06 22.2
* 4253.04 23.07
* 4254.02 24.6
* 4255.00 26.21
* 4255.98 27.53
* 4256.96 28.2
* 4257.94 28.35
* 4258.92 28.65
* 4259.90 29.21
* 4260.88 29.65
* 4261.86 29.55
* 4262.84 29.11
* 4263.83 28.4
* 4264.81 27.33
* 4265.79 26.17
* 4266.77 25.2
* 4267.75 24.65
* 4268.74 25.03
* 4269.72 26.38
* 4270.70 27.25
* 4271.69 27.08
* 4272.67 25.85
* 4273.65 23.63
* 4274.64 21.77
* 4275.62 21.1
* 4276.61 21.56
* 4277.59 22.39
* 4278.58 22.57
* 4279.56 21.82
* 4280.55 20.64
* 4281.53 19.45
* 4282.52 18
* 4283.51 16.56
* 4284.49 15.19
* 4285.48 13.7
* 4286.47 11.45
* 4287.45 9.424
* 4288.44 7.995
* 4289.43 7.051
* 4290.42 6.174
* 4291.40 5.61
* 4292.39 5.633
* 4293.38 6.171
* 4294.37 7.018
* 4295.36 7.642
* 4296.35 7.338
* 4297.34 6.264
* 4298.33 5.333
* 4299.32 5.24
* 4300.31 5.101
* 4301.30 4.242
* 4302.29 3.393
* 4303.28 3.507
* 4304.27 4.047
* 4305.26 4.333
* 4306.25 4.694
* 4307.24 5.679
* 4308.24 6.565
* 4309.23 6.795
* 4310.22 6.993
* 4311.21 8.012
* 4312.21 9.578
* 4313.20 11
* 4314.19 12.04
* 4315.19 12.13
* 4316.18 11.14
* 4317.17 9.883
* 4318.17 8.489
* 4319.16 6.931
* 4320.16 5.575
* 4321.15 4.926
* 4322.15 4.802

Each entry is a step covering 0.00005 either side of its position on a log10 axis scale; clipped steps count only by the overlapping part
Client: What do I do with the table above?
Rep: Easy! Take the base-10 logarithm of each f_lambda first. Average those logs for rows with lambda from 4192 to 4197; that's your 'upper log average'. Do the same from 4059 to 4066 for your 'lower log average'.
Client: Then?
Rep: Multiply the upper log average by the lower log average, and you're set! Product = 1.97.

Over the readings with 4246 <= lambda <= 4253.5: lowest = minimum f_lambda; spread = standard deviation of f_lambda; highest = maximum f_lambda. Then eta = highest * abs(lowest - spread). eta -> 511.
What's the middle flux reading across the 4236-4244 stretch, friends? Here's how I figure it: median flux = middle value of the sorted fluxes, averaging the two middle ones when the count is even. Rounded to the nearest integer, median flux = 21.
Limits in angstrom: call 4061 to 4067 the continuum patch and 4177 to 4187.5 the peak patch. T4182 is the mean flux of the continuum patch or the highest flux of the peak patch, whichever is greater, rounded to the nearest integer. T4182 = 36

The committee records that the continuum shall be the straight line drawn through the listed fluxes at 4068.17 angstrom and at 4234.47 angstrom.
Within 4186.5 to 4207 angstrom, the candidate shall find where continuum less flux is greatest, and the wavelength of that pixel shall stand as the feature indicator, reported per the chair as 4192.75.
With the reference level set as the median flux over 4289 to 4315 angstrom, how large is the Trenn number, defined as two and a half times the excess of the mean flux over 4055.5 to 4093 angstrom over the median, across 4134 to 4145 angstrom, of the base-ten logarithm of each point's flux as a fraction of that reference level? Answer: 67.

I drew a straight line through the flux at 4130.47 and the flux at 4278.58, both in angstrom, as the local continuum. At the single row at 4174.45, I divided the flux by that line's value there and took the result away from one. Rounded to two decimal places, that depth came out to 0.32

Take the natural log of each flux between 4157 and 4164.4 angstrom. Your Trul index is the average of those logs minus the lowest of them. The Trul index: 0.10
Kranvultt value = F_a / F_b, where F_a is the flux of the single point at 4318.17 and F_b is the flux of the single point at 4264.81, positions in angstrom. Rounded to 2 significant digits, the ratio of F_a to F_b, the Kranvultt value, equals 0.31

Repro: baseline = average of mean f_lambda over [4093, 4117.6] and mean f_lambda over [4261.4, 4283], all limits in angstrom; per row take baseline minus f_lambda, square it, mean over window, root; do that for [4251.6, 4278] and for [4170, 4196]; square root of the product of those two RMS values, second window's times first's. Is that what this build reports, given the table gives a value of 5.8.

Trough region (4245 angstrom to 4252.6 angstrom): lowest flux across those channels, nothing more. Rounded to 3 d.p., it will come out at 22.200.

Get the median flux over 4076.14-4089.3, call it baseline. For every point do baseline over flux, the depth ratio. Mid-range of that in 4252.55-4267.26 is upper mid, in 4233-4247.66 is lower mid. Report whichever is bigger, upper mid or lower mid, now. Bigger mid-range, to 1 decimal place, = 1.2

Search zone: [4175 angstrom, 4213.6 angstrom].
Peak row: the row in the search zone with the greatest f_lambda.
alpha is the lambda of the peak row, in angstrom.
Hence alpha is 4207.26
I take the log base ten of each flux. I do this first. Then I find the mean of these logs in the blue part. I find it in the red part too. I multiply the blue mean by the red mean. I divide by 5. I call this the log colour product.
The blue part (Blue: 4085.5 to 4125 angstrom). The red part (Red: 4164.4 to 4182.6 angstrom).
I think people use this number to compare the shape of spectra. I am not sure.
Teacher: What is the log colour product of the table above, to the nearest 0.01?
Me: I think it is 0.39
